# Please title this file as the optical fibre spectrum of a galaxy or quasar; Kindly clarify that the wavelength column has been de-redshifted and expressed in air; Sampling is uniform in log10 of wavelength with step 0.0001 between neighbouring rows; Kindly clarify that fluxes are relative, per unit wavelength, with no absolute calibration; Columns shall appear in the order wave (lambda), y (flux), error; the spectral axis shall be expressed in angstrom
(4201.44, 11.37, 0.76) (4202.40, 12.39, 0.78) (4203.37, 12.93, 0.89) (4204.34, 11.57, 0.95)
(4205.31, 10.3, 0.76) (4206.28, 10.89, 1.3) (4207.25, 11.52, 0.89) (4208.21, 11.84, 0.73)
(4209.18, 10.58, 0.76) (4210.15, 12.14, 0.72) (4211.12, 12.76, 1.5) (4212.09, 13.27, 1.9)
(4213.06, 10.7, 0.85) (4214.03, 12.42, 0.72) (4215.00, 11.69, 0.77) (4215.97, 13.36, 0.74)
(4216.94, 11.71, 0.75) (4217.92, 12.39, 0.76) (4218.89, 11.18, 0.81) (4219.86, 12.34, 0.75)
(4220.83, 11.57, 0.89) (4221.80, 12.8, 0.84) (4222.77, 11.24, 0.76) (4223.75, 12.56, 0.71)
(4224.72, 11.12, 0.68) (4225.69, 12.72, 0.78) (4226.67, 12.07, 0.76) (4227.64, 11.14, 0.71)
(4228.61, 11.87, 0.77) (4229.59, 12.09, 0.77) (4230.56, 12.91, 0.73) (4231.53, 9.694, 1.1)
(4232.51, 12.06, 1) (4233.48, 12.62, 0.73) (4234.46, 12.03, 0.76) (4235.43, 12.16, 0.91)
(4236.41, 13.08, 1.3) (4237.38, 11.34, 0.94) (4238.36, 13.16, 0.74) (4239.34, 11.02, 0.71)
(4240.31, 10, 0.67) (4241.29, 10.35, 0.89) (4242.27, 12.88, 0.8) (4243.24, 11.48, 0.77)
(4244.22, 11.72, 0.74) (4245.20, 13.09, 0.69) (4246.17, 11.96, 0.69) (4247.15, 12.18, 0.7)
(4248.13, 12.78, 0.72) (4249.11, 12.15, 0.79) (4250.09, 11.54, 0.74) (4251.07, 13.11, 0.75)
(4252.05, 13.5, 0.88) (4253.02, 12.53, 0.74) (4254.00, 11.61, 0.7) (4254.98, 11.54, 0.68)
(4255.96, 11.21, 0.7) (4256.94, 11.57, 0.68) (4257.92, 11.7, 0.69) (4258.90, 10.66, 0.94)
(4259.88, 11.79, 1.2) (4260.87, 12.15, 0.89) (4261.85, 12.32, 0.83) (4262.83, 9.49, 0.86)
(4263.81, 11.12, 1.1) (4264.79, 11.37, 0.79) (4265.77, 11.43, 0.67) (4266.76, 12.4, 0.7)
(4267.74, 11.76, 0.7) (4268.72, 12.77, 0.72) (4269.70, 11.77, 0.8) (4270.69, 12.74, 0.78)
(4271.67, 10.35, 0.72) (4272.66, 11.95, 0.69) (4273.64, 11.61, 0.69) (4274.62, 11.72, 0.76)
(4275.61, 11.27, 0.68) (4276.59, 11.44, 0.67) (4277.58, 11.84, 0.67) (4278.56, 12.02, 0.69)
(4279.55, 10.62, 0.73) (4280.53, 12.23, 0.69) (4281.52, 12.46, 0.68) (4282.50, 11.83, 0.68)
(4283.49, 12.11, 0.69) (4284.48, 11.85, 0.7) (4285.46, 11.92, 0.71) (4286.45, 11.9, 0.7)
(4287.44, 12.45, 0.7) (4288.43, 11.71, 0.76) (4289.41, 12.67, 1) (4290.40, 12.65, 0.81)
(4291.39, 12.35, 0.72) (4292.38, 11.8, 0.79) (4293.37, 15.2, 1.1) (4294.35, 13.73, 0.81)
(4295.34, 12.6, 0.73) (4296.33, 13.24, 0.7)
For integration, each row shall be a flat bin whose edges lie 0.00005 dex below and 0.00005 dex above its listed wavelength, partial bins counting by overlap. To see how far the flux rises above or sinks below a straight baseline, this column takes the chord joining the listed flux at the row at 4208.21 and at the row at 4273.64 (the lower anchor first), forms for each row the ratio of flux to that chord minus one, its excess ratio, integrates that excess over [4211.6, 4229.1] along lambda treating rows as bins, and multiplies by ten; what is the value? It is 3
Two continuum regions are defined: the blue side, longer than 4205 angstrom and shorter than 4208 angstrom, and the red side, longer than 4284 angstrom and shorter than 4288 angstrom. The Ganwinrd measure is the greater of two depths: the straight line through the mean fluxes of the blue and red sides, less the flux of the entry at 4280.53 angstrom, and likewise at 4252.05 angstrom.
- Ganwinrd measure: -0.28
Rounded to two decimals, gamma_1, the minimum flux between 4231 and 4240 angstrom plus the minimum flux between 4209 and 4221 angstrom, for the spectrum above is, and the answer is 20.27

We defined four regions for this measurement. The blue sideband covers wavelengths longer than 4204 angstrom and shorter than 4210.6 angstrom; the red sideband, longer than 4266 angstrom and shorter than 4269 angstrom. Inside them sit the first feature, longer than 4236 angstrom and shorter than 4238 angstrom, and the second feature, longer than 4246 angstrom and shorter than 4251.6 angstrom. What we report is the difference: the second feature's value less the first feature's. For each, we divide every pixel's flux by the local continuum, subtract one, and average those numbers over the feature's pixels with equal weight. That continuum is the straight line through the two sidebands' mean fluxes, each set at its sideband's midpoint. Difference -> -0.01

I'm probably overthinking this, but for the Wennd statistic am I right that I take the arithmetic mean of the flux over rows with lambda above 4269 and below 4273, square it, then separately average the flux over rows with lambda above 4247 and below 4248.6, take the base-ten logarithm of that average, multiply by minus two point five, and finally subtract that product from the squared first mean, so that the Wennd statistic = 140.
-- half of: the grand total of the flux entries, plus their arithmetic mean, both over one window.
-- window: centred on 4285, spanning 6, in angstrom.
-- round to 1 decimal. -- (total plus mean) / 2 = 42.0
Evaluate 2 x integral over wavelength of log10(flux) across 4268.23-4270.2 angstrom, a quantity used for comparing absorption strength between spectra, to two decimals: 4.28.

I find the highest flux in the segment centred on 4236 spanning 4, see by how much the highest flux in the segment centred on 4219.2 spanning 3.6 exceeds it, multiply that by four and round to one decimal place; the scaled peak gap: -2.8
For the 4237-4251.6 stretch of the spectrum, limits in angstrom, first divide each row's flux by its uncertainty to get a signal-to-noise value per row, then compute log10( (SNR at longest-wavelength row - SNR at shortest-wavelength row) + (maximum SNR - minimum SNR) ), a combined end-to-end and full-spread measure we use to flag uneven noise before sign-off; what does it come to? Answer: 1.1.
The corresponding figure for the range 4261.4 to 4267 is 1.0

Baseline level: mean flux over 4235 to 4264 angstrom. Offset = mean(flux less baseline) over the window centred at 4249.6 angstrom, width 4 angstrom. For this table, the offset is 0.6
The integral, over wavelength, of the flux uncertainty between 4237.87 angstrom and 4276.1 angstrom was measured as 29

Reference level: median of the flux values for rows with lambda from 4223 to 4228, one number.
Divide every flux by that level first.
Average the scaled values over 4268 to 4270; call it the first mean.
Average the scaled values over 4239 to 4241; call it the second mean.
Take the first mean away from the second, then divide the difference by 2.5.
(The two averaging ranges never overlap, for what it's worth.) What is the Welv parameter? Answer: -0.06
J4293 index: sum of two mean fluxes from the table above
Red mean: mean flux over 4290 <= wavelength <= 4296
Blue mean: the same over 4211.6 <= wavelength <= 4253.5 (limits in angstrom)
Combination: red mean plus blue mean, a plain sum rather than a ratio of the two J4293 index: 25.1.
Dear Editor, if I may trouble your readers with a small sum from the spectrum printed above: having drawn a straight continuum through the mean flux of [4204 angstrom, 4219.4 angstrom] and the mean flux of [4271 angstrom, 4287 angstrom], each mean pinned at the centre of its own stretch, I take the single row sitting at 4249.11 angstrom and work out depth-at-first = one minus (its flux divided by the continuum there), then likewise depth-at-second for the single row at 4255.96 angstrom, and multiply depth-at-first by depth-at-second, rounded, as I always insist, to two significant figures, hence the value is -0.0016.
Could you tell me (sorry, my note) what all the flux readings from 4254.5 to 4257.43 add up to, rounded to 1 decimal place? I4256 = 34.3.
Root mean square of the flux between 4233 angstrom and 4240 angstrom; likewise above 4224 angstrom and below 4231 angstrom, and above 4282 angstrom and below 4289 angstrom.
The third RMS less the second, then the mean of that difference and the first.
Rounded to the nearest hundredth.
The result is 6.09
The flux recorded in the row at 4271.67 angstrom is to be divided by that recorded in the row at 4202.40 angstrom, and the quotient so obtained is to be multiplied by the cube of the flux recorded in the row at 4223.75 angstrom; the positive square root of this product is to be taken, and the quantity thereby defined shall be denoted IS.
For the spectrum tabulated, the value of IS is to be 40.7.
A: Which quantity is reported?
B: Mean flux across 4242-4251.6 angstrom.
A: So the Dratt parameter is 12.3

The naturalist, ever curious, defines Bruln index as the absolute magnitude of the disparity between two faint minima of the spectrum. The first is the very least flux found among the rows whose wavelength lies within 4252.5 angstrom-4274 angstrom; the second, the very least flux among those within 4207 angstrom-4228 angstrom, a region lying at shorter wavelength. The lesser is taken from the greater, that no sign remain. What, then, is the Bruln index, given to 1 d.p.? 1.1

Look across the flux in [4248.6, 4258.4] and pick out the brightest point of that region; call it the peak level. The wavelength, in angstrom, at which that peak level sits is 4252.05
